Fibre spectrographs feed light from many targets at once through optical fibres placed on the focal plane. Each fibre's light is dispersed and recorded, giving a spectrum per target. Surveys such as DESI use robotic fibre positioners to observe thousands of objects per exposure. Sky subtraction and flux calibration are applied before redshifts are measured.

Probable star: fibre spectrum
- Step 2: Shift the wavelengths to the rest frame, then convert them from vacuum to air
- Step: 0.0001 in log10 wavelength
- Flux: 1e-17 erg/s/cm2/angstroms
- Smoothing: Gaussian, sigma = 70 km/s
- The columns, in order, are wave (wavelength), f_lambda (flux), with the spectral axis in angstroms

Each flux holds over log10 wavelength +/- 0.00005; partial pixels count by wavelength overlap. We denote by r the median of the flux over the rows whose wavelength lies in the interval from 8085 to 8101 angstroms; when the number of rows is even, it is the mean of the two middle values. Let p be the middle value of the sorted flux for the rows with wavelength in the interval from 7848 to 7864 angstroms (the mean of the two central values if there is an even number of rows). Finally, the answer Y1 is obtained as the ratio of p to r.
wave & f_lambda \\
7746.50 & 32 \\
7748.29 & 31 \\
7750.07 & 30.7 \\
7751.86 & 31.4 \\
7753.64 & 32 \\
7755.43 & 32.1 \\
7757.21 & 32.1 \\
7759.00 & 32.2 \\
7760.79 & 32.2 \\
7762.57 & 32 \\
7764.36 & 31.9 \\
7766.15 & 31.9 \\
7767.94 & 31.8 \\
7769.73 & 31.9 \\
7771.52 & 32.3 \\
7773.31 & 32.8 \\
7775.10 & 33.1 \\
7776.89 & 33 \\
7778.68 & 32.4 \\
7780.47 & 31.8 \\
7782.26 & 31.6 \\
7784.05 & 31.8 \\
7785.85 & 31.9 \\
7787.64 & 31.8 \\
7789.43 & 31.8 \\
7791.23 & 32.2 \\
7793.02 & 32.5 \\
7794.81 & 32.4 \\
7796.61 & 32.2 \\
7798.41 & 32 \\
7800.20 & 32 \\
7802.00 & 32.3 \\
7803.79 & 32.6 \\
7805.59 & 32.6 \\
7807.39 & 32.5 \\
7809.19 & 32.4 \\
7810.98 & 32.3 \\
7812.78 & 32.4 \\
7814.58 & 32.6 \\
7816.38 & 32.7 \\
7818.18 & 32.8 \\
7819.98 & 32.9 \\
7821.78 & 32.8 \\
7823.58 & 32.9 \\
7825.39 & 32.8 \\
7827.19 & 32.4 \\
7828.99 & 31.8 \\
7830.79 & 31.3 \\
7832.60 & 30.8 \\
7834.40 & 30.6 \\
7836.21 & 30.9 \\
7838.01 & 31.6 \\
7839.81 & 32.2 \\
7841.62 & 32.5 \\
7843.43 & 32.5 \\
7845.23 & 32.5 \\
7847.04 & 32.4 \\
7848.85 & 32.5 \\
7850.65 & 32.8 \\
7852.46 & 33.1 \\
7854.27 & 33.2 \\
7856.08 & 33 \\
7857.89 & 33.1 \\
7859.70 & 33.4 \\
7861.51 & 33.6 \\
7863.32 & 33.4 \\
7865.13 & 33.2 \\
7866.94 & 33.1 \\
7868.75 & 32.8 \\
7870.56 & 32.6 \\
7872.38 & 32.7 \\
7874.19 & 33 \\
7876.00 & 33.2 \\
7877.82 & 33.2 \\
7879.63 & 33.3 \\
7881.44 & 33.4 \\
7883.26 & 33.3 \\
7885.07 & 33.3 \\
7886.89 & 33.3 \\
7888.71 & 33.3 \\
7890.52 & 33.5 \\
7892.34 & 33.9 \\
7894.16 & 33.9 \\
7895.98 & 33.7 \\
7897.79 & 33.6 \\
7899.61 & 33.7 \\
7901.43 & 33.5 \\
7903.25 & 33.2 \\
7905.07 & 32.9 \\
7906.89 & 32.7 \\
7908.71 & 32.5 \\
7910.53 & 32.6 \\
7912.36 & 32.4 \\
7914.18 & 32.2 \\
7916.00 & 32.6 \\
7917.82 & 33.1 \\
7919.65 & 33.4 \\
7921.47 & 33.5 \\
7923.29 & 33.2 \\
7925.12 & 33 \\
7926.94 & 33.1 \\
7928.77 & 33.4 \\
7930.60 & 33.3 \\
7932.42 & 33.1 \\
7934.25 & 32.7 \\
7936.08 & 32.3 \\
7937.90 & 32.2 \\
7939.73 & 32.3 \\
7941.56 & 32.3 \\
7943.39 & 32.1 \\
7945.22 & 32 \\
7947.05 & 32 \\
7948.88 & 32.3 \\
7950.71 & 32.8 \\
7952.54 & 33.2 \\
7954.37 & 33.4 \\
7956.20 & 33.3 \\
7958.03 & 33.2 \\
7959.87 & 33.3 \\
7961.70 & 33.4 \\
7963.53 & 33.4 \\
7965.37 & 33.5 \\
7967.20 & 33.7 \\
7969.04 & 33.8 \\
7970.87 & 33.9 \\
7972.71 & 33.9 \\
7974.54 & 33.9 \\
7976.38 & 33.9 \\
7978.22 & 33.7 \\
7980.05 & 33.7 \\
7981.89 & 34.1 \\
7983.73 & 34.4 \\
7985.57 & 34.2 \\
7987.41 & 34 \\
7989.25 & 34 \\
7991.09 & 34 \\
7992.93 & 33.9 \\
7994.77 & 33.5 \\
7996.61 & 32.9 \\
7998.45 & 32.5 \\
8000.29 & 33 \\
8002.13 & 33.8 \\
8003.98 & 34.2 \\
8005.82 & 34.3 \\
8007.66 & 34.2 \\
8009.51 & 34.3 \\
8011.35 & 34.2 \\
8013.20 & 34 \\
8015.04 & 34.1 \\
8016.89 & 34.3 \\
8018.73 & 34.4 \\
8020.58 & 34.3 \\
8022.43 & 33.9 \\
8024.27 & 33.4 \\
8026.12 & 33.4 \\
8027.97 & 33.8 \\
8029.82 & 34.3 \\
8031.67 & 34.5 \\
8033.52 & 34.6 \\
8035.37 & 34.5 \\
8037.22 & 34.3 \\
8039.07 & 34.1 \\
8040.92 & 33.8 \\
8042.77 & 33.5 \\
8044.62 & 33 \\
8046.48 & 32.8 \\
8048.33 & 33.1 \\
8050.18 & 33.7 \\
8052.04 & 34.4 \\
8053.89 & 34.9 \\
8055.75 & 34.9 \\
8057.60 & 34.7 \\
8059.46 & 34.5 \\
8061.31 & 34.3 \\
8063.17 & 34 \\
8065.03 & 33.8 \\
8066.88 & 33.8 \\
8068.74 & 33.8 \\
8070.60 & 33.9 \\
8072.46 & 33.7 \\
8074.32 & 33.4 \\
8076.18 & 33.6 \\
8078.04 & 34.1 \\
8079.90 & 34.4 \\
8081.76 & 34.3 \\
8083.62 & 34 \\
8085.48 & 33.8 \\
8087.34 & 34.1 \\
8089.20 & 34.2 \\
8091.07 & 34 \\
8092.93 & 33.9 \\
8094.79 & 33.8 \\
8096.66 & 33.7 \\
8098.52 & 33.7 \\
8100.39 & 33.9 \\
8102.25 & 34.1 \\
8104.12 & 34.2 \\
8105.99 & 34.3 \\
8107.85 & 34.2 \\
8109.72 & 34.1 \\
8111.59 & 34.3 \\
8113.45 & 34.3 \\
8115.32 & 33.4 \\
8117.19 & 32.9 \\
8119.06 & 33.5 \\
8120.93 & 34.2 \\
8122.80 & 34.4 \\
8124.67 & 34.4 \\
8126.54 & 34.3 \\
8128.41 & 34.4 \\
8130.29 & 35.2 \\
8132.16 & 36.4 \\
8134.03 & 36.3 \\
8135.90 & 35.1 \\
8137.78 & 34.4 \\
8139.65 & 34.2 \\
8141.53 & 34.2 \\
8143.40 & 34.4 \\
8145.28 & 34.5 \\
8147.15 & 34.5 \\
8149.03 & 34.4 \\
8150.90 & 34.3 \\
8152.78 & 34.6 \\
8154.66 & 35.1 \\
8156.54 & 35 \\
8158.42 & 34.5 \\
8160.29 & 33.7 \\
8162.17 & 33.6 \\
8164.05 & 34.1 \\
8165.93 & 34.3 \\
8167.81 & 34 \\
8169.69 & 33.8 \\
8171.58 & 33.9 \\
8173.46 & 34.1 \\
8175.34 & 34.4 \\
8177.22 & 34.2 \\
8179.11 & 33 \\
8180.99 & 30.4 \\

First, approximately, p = 33.1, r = 33.9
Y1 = 0.98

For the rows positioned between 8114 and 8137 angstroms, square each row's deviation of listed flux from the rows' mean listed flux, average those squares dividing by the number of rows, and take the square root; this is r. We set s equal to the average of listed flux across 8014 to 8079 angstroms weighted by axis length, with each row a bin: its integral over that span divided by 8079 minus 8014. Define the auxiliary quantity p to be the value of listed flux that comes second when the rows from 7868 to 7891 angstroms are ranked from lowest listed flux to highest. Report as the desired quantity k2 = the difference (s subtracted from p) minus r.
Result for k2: -2.3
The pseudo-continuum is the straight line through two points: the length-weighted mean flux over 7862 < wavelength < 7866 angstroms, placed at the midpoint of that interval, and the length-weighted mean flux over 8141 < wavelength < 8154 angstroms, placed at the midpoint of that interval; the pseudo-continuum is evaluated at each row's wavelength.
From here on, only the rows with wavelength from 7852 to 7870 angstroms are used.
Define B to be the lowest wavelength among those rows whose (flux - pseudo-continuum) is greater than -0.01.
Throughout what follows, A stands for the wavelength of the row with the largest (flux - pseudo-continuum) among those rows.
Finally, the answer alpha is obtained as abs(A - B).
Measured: 1.8 angstroms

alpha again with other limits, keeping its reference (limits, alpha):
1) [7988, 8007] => 16.6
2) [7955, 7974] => 1.8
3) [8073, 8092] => 0.0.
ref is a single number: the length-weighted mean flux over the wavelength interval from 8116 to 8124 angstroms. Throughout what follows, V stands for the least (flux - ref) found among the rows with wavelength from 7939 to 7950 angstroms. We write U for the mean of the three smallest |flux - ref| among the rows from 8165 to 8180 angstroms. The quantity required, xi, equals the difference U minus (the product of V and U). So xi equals 0.40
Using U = 0.1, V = -1.75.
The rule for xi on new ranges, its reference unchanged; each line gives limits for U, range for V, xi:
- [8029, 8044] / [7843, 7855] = 0.51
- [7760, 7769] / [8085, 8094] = 1.64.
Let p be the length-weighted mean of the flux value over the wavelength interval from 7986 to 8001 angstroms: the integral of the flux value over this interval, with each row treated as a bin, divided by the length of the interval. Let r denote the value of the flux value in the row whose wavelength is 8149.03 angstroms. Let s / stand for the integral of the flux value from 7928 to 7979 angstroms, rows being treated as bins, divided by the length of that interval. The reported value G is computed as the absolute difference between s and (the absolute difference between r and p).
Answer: 32.2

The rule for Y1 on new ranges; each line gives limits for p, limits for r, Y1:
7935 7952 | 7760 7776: 1.01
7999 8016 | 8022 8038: 1.00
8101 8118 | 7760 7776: 1.07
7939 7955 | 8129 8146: 0.94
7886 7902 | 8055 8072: 0.99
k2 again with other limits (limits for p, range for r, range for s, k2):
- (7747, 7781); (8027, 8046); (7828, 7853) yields -1.4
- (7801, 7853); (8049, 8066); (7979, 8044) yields -3.6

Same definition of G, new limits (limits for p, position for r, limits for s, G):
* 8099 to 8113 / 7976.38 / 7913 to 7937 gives 32.7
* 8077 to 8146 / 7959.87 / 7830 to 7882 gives 31.7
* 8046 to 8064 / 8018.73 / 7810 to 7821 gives 32.4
